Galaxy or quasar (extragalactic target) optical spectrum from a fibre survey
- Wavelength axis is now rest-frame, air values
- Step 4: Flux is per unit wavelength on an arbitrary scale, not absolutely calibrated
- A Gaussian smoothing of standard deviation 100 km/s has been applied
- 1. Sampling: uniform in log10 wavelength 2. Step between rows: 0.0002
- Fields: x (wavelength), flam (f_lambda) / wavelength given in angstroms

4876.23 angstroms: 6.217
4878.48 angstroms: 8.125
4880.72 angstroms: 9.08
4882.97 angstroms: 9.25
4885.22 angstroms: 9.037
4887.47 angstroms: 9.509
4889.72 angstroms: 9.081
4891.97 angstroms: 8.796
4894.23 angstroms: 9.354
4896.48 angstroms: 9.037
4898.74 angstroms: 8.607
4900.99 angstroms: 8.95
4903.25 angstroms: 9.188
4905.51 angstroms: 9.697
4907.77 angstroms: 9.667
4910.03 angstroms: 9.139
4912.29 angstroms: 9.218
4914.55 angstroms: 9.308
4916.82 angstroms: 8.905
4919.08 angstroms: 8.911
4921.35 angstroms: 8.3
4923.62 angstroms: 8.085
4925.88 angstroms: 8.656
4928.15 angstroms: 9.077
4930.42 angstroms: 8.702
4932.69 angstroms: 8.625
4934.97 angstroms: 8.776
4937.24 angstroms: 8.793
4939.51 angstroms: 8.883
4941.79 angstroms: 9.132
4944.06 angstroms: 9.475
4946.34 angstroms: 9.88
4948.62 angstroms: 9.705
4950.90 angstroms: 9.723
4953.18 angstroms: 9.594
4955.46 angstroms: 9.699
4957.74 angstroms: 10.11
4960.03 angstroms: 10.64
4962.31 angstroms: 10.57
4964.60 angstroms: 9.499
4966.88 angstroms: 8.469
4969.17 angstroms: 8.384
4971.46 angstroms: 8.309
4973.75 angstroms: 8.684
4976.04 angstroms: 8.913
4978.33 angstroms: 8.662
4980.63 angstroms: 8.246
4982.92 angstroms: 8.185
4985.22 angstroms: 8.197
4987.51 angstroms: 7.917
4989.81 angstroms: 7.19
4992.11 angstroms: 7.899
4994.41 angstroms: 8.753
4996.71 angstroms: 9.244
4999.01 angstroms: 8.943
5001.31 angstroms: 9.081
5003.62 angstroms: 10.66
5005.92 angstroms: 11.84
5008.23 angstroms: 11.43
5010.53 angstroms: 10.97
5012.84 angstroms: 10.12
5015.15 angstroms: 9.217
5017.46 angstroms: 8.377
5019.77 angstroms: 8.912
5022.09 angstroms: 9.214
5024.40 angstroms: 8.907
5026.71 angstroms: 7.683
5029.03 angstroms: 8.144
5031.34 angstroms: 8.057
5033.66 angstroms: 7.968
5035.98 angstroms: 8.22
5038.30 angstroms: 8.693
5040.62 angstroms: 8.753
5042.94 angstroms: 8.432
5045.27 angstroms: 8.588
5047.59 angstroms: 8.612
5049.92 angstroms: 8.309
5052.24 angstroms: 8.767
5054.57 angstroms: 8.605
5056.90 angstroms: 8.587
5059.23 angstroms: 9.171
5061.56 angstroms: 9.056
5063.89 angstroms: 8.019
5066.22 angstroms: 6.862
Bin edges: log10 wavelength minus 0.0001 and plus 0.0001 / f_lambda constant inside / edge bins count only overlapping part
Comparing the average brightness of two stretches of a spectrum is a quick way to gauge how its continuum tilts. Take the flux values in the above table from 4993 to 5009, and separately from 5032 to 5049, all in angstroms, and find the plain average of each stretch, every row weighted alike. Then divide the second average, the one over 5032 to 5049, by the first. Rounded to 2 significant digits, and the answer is 0.85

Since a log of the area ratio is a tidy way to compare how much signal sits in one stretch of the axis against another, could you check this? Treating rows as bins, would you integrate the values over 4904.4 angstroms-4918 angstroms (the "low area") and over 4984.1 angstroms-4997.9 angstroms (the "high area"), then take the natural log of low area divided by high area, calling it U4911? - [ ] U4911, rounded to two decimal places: 0.11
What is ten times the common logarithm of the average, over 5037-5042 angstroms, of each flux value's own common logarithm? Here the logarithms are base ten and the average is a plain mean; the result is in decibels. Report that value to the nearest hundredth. -0.27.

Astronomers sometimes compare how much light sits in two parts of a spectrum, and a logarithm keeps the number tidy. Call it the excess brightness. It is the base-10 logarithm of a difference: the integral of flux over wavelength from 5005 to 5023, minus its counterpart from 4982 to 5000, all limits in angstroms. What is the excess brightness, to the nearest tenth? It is 1.5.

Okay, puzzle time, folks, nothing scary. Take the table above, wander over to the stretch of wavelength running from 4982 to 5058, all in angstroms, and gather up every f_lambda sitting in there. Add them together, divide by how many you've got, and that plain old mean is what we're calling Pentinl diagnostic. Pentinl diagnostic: 8.9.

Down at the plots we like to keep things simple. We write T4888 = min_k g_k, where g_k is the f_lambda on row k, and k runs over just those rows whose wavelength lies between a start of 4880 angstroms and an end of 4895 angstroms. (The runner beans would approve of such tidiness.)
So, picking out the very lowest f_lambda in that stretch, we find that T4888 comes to 8.796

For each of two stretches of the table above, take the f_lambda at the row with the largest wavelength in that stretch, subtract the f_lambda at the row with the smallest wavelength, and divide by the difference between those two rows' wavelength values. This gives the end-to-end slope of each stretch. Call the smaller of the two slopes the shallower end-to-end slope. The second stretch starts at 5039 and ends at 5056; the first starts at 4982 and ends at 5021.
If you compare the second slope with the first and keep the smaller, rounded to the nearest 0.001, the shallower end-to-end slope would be -0.011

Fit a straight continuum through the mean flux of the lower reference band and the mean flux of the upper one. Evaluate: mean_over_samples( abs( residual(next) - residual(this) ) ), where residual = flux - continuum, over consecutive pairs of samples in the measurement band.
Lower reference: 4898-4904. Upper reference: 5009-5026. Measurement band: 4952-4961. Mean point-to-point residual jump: 0.34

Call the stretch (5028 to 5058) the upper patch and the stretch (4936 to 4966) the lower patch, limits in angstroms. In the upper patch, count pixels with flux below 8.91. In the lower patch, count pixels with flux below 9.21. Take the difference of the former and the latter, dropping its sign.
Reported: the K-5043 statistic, 10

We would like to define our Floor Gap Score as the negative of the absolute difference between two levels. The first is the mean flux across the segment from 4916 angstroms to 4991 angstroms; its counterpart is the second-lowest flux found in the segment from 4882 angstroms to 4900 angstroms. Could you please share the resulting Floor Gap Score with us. -0.1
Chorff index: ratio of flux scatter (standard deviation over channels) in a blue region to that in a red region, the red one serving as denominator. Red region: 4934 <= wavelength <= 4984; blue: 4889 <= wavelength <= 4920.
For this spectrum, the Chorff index 0.4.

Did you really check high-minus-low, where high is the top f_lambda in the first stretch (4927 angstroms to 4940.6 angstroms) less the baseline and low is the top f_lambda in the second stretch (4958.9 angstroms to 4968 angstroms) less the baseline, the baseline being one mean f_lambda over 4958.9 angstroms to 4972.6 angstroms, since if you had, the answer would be -1.6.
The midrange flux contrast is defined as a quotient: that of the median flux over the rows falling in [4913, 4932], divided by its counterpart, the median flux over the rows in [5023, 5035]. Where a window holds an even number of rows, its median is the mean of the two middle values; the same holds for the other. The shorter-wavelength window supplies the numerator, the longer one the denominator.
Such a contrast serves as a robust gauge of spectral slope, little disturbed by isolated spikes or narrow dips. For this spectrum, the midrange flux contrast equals 1.093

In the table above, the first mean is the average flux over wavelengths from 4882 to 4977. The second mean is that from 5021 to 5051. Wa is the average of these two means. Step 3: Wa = 8.8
